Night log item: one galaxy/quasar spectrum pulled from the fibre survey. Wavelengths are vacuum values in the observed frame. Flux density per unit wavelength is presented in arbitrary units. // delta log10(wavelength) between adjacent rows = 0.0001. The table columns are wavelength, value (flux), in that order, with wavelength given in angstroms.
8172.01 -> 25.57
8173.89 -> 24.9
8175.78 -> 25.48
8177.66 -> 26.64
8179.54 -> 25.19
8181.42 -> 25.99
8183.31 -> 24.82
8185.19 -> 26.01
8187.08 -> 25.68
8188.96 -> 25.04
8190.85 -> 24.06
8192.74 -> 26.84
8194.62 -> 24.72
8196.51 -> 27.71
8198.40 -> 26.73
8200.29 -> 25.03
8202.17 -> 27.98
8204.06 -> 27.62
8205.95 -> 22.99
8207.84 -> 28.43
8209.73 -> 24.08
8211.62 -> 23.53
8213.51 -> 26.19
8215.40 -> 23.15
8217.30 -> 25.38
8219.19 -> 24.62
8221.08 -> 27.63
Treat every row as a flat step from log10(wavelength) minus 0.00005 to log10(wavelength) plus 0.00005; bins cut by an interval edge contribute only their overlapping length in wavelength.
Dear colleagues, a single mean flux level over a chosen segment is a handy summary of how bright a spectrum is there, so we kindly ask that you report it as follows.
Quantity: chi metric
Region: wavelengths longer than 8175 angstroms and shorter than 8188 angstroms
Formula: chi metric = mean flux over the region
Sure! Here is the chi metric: 25.7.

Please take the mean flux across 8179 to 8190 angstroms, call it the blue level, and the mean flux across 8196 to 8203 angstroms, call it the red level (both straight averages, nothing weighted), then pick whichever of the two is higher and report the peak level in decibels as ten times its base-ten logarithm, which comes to 14.3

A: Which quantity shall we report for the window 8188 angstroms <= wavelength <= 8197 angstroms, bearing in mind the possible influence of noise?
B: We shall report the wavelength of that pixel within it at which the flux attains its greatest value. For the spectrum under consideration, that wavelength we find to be 8196.51 angstroms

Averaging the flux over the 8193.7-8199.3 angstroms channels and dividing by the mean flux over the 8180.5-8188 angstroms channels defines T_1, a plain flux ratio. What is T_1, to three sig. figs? 1.03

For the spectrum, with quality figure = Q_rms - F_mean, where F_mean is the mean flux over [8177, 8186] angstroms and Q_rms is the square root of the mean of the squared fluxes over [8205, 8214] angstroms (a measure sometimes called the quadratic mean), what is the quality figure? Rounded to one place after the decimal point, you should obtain -0.6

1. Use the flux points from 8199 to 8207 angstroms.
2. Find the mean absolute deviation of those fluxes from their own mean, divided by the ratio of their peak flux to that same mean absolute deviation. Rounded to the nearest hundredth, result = 0.13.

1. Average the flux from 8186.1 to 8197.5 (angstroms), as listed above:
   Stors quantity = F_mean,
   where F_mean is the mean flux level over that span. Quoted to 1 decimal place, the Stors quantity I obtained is 25.7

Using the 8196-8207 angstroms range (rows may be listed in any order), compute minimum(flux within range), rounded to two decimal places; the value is 22.99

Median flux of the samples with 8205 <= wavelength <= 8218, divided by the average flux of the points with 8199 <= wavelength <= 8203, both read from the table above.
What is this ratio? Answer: 0.91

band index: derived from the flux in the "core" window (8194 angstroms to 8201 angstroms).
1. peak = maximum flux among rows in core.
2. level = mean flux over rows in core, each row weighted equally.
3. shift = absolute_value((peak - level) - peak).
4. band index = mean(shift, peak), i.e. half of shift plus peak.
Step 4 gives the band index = 26.9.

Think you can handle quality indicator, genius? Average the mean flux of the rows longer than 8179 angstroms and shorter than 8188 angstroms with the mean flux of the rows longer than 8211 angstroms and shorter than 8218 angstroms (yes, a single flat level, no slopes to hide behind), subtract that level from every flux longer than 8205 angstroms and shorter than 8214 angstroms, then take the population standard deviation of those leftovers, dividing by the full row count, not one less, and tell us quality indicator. 2.0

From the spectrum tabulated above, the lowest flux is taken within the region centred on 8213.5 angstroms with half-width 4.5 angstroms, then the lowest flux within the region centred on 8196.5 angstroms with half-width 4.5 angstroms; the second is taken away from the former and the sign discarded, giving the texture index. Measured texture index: 1.6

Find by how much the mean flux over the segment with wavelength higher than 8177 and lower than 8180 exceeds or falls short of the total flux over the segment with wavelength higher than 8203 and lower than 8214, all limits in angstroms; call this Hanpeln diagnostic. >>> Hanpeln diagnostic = -127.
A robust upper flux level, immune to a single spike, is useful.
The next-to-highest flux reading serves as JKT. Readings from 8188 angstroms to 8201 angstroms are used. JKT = 26.84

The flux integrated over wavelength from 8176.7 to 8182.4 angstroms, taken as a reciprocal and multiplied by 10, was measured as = 0.068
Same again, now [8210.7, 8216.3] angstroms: 0.073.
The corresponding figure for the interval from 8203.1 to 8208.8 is 0.067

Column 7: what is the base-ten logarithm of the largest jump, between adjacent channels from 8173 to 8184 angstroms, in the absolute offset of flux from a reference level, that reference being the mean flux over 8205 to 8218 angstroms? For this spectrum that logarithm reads 0.16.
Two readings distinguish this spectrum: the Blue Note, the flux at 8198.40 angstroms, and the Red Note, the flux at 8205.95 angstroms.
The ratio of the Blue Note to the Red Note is 1.16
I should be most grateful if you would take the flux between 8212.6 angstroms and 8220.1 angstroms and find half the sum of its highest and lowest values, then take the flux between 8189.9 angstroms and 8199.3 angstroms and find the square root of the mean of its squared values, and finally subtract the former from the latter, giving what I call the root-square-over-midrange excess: 1.4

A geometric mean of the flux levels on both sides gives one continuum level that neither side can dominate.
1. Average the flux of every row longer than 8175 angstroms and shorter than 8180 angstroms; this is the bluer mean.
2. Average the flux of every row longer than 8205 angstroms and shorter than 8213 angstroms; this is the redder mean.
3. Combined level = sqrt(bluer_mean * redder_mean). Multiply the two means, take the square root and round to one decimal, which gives 25.3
